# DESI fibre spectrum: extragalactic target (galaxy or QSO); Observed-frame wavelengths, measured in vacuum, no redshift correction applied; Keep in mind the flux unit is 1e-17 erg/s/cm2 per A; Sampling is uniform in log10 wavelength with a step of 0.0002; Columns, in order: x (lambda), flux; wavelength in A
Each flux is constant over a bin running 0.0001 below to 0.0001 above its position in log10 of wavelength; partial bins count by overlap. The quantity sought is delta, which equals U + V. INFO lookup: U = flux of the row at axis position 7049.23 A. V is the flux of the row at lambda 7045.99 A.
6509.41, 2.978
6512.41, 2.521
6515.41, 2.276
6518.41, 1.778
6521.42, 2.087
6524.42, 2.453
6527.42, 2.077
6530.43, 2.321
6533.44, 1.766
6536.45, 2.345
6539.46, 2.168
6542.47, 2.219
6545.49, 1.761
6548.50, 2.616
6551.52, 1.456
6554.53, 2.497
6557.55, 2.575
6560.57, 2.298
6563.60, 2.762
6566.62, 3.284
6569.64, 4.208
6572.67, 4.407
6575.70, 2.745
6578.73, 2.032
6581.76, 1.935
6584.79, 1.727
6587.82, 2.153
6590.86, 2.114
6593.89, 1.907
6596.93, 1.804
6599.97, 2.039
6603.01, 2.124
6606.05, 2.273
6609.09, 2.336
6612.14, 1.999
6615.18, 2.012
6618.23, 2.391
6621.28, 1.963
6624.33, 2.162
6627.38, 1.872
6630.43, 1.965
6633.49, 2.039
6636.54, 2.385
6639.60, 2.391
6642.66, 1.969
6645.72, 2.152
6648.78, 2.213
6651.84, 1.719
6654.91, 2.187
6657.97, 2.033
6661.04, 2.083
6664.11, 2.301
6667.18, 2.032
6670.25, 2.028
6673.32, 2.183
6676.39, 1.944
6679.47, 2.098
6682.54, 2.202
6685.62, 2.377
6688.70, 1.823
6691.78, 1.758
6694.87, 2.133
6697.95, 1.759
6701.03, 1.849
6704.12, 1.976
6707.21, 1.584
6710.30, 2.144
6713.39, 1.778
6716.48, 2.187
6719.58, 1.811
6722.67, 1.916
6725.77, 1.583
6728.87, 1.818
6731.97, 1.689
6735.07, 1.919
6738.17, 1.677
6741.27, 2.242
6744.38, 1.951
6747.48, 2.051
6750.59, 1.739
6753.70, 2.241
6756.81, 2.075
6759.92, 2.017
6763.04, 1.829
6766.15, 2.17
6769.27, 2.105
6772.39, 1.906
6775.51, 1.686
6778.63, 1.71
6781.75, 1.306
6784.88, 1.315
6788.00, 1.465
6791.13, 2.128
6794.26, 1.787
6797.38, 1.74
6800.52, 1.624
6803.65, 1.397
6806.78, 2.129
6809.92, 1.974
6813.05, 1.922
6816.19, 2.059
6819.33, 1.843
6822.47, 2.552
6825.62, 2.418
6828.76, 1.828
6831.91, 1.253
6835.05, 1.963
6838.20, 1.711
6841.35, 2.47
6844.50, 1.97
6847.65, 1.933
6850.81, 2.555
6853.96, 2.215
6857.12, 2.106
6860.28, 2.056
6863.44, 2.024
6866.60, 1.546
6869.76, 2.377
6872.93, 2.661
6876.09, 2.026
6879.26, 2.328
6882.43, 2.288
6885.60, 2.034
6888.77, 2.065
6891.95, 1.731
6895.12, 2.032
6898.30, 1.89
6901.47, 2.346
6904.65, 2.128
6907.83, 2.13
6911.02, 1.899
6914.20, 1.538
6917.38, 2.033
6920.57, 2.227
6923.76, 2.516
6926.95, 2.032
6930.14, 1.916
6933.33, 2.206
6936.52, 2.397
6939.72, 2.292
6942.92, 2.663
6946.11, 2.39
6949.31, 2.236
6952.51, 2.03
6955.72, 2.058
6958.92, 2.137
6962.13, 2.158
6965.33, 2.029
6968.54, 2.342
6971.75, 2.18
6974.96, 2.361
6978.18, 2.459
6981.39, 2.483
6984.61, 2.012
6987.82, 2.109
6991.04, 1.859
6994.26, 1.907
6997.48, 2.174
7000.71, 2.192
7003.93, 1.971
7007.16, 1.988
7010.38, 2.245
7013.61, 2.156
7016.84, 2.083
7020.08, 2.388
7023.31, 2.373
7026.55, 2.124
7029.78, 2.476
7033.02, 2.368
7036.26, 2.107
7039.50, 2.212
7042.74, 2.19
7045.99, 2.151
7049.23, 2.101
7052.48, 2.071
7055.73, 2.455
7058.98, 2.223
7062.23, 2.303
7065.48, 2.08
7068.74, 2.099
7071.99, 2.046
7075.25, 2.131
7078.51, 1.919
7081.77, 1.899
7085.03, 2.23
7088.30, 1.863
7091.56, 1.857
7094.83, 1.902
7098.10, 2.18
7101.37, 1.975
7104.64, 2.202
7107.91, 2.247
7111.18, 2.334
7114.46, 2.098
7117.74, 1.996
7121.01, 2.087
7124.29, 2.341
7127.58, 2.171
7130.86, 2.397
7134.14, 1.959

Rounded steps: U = 2.101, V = 2.151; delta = 4.25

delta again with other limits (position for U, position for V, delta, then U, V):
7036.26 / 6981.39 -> 4.59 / 2.107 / 2.483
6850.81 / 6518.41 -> 4.33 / 2.555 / 1.778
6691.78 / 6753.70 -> 4.00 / 1.758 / 2.241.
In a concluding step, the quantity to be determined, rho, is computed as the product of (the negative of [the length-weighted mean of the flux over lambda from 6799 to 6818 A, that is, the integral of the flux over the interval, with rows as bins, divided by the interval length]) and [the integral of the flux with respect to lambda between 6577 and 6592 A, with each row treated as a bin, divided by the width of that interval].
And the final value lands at -3.70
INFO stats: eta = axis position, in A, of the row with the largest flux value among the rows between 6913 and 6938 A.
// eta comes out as 6923.76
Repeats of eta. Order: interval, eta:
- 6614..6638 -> 6618.23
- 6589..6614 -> 6609.09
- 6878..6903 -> 6901.47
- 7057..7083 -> 7062.23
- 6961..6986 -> 6981.39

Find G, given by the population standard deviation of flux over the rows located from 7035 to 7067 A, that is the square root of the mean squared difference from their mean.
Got 0.11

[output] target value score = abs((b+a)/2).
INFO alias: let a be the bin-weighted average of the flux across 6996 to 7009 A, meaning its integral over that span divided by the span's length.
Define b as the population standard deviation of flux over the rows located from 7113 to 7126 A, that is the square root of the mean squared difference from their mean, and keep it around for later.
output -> 1.11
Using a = 2.083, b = 0.1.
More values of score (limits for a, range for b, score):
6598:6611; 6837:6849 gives 1.23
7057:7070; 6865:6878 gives 1.30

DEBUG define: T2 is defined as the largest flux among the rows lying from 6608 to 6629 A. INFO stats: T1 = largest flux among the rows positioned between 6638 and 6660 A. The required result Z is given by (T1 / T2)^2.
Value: 1.00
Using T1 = 2.391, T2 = 2.391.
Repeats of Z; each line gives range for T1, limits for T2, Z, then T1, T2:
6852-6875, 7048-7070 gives 1.17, 2.661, 2.455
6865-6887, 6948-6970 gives 1.29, 2.661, 2.342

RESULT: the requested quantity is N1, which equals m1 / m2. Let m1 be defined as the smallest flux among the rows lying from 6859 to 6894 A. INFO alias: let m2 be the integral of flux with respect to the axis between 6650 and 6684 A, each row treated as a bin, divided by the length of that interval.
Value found 0.75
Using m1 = 1.546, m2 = 2.08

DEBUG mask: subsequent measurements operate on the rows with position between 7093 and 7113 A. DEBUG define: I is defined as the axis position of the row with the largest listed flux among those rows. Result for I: 7111.18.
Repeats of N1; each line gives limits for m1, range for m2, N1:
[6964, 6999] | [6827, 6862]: 0.93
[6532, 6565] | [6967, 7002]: 0.67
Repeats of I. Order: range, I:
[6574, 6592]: 6575.70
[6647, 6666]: 6664.11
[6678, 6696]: 6685.62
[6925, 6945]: 6942.92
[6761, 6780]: 6766.15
